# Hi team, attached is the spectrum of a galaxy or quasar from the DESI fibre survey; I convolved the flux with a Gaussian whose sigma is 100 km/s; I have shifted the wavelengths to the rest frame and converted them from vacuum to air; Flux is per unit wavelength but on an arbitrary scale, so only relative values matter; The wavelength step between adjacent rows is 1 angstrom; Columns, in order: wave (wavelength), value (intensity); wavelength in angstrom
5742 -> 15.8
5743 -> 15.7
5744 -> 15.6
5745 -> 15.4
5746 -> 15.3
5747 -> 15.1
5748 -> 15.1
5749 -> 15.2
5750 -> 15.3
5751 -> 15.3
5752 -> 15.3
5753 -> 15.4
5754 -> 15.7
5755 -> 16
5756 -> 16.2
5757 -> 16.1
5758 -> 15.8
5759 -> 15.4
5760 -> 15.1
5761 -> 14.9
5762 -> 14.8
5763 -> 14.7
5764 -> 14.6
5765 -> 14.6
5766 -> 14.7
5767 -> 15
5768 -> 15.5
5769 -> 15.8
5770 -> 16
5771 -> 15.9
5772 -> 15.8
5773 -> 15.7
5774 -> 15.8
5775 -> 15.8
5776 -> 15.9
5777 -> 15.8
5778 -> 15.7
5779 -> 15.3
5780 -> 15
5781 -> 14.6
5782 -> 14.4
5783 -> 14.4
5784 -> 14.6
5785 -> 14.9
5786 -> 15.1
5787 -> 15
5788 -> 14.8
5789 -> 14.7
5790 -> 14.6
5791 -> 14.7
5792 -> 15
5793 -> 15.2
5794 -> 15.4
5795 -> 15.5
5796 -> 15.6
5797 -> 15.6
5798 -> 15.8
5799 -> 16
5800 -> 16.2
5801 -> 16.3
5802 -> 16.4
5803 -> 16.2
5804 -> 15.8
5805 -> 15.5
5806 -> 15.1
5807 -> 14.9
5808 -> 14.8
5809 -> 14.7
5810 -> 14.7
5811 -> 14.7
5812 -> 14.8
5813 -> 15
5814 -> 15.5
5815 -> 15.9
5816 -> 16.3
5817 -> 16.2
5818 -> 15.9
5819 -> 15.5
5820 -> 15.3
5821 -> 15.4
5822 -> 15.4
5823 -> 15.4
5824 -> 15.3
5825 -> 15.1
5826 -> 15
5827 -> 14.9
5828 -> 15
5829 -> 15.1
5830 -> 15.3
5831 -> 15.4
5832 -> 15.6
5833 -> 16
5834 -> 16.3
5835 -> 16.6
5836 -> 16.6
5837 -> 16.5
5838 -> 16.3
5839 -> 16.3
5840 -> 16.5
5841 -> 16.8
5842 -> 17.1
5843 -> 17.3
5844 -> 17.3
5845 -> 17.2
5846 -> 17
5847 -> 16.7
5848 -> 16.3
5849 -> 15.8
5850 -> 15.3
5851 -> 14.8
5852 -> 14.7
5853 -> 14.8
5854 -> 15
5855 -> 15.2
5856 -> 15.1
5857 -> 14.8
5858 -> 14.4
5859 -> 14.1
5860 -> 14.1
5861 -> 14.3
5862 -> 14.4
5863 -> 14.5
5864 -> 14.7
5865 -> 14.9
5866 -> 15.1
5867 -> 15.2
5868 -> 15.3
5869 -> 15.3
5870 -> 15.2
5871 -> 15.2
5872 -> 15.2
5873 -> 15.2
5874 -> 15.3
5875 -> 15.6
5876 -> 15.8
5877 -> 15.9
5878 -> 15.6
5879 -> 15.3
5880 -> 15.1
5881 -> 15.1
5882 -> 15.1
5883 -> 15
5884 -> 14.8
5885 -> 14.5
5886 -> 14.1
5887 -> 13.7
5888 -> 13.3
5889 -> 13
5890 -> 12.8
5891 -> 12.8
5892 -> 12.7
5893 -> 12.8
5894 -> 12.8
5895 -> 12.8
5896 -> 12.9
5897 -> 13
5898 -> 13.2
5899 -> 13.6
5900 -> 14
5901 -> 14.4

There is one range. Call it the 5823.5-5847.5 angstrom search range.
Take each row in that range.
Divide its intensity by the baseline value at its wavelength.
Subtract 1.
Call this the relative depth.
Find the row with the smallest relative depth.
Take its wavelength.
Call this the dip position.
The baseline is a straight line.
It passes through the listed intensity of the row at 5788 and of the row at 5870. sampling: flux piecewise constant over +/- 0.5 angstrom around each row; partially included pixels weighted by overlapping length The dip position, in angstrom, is 5827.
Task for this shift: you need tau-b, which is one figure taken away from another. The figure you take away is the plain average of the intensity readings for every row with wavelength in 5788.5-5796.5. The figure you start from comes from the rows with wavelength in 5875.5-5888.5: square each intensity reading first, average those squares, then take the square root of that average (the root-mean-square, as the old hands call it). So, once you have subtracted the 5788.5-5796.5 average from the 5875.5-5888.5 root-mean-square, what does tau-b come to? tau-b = -0.20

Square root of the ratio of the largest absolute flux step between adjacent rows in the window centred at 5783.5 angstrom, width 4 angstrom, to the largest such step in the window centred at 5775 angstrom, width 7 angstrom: 1.73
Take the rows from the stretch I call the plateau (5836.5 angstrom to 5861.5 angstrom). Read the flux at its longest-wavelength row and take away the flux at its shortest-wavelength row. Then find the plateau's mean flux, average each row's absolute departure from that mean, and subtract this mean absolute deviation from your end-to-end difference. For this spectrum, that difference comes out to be -3.2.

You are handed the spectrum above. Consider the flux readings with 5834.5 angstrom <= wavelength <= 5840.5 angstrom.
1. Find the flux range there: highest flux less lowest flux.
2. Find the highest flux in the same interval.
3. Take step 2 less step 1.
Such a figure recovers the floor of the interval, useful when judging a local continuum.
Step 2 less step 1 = 16.3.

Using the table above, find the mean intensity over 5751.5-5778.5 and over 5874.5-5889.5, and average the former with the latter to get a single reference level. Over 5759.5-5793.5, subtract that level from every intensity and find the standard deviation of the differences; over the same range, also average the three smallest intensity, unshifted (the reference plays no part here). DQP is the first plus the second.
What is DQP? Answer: 15.0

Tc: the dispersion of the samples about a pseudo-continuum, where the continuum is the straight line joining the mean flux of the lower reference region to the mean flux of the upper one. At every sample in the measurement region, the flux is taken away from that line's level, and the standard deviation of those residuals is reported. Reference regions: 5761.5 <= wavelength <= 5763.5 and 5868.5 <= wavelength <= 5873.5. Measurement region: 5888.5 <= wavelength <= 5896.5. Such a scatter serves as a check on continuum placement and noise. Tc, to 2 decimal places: 0.09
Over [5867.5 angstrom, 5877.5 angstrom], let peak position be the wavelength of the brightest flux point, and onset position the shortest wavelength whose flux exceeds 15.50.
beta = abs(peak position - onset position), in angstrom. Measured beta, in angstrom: 2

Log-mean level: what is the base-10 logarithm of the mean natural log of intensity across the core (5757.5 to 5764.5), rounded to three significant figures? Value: 0.433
